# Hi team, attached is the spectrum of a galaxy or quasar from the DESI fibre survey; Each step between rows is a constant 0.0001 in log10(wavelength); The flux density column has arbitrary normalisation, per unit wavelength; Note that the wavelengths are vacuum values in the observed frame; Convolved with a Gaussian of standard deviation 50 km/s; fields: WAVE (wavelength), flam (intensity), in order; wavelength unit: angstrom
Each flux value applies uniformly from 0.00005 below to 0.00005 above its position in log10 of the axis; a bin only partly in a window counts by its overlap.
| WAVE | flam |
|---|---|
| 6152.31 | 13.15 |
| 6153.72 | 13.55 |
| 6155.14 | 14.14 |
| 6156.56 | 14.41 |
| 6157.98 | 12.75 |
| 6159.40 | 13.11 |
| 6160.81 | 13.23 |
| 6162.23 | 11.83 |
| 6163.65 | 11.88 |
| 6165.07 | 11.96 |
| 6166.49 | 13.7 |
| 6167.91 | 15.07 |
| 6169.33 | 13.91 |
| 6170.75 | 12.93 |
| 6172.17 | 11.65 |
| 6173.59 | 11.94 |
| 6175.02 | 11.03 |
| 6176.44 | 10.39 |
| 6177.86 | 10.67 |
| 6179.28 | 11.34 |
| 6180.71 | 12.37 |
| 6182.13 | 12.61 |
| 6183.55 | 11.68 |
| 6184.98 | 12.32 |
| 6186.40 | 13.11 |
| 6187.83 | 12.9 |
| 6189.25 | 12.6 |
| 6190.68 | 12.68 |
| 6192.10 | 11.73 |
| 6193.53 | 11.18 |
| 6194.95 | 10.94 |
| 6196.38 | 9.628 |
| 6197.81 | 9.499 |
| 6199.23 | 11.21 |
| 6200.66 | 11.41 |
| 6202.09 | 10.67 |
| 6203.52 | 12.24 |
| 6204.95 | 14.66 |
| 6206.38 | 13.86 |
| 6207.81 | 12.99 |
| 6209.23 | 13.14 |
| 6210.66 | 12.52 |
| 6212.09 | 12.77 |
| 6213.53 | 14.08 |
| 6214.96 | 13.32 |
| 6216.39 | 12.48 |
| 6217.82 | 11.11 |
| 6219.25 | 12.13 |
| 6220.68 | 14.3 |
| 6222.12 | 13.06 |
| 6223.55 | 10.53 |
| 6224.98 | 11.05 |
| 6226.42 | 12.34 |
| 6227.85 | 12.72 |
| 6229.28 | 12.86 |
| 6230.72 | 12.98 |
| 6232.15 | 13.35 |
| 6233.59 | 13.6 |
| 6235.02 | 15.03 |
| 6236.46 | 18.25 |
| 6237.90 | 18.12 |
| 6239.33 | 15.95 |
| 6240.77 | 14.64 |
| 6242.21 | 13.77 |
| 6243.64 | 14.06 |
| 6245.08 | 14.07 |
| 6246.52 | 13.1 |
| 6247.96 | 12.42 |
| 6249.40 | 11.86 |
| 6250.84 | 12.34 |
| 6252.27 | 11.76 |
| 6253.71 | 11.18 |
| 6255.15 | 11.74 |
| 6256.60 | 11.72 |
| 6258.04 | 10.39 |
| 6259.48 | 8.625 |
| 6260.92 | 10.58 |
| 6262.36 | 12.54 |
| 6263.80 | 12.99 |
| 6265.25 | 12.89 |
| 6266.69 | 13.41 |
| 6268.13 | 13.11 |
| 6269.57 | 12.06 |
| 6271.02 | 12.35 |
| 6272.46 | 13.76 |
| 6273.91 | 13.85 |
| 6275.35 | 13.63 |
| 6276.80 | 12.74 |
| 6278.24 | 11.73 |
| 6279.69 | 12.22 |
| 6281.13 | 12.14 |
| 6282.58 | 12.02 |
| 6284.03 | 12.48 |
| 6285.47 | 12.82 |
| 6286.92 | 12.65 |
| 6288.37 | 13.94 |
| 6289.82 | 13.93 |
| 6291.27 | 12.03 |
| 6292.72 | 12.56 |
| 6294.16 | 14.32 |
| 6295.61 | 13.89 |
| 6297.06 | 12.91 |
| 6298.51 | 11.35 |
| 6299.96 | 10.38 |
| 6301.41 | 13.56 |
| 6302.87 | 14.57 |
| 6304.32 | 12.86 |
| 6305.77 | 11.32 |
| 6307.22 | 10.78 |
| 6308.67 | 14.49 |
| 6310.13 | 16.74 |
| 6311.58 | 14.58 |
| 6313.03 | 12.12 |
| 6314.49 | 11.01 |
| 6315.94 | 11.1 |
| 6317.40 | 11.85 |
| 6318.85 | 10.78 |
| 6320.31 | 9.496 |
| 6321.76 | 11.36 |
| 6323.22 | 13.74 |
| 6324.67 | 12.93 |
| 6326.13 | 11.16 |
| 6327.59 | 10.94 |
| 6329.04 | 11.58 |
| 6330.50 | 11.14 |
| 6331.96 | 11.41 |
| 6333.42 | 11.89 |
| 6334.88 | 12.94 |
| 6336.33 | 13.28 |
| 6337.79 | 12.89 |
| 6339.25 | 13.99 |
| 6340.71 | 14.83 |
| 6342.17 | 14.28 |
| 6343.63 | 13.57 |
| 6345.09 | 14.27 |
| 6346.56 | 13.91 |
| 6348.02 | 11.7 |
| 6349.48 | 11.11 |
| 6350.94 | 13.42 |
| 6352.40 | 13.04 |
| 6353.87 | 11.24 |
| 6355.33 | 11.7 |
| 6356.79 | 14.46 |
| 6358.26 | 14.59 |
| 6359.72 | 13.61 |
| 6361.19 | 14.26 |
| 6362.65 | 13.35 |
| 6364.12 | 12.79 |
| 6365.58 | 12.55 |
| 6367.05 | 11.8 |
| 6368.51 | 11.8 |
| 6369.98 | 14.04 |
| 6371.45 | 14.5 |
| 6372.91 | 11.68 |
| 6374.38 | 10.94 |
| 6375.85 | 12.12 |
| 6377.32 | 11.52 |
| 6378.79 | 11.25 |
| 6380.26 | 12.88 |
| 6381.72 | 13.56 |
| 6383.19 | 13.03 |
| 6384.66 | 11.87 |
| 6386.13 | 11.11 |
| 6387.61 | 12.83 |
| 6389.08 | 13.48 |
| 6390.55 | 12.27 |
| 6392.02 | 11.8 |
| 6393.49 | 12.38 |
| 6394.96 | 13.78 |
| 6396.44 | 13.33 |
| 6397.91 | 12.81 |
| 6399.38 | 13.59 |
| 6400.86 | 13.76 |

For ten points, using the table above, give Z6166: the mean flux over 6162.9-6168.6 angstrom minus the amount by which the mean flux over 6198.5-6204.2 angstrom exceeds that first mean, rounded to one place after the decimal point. 14.9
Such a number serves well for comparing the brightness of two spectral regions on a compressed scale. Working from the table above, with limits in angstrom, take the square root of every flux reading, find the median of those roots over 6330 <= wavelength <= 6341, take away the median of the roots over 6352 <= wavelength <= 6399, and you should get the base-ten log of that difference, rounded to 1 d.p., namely -1.8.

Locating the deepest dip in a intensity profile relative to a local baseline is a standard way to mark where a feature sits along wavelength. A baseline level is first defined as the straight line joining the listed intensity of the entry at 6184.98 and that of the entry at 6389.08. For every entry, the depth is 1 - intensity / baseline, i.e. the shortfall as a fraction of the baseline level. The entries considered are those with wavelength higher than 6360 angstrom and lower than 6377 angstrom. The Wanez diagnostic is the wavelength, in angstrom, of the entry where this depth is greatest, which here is 6374.38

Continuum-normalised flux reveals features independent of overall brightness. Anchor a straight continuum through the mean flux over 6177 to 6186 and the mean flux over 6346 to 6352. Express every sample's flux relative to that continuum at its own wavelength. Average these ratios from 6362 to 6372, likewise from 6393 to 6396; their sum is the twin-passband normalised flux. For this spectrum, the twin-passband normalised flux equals 2.06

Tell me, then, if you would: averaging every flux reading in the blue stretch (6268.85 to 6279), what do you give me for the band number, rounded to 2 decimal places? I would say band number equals 12.87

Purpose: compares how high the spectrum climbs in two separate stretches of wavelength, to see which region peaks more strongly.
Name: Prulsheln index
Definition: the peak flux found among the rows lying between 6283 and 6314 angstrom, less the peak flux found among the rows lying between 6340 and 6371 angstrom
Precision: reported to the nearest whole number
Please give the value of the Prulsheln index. 2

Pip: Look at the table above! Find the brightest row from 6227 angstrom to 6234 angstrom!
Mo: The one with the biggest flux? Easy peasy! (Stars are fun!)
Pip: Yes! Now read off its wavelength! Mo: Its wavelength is 6233.59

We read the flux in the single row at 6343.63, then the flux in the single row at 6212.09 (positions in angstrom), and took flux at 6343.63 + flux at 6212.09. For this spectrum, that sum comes 26.3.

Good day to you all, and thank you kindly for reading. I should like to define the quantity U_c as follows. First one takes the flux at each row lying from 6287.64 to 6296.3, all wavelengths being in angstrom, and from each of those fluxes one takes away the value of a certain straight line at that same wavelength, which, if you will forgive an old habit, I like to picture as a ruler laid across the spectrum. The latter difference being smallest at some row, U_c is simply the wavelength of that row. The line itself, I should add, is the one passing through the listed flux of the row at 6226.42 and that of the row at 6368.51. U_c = 6291.27 angstrom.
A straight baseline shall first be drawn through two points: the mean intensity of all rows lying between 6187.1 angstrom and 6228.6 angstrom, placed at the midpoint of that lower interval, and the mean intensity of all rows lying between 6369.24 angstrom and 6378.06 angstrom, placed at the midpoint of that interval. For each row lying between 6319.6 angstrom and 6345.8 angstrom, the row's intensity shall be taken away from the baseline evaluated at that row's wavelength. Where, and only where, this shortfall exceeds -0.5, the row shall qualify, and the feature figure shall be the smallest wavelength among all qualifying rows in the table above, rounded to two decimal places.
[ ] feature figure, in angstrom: 6320.31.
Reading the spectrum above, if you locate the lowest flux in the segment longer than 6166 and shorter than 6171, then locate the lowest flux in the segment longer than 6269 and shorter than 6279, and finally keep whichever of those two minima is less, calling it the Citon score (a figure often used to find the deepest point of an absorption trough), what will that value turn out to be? 11.7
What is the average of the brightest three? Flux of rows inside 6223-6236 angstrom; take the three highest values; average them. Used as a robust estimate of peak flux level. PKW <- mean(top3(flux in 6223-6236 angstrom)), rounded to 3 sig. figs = 14.0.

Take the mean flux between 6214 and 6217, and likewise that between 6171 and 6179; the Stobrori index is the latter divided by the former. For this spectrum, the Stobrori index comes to 0.86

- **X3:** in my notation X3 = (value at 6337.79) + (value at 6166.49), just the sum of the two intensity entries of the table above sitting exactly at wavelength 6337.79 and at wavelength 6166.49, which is 26.6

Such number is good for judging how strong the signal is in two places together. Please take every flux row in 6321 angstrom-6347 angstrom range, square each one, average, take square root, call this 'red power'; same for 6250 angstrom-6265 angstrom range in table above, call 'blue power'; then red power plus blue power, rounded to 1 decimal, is 24.3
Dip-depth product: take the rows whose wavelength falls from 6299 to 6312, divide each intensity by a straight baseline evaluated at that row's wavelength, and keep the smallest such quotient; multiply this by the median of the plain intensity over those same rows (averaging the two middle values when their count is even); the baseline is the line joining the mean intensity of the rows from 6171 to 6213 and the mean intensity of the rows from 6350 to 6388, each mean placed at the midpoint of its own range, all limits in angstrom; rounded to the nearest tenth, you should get 11.4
